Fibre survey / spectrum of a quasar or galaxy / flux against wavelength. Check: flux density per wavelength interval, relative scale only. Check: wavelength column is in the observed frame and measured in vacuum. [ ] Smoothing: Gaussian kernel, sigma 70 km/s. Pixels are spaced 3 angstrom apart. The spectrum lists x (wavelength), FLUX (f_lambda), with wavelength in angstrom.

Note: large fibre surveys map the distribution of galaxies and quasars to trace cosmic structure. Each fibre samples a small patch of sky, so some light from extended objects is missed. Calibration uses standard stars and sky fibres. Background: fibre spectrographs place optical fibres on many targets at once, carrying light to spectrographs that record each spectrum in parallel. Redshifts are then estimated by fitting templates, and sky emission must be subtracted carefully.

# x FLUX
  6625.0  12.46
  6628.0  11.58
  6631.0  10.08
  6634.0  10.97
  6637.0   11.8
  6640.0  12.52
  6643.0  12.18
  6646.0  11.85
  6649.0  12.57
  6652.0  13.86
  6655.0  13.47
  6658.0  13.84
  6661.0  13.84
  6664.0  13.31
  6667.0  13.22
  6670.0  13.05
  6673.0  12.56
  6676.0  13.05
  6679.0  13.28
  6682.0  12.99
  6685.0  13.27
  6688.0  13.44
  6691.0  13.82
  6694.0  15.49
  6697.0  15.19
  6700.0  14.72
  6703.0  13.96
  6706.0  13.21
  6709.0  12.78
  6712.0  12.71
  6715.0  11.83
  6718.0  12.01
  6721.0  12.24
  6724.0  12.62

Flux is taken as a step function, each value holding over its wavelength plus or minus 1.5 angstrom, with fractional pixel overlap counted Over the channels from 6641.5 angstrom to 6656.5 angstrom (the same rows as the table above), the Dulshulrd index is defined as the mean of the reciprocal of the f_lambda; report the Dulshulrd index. 0.0785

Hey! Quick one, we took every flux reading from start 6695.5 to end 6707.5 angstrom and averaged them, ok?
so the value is 14.3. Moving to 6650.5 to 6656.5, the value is 13.7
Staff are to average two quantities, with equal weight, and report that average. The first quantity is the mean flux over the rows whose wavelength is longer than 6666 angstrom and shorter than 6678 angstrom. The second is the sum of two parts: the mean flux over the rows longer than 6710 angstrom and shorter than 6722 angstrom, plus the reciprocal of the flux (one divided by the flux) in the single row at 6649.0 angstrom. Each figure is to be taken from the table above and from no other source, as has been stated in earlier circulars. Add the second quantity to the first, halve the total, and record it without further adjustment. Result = 12.6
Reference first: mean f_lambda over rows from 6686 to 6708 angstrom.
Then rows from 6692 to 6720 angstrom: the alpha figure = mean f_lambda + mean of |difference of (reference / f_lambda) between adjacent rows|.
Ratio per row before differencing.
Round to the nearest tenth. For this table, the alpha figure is 13.6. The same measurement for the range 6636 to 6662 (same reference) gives 12.9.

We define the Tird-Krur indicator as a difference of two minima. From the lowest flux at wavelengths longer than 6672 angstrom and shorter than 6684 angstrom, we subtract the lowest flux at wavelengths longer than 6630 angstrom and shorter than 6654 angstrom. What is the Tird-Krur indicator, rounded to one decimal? 2.5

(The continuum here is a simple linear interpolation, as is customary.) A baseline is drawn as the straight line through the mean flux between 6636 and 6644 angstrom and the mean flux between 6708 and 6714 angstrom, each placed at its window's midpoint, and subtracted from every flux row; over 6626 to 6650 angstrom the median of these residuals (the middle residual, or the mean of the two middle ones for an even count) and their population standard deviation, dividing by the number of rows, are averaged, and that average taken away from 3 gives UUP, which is 2.8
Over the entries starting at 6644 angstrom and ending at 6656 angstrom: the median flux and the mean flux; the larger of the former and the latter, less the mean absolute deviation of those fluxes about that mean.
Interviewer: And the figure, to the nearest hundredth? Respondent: 12.29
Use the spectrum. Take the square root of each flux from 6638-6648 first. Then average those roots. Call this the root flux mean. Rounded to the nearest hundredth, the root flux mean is 3.49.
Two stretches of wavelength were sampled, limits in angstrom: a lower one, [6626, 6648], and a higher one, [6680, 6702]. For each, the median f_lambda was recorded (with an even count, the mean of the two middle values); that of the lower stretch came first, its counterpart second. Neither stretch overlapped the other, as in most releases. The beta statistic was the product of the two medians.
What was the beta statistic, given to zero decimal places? 163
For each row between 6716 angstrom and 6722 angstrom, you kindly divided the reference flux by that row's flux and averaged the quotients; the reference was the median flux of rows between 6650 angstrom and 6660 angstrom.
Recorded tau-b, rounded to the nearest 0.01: 1.14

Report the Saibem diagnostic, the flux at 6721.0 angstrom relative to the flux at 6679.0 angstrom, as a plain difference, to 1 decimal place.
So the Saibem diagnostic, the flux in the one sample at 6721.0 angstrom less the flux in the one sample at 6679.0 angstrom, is -1.0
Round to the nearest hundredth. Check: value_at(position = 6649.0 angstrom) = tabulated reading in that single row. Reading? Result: 12.57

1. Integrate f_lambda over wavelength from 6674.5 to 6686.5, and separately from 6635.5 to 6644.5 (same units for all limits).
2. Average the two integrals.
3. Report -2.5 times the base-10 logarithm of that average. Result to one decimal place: -5.3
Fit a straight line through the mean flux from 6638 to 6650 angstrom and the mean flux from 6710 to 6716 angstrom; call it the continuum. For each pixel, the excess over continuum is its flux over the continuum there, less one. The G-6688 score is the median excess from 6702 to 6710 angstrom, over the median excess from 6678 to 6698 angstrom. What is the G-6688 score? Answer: 0.8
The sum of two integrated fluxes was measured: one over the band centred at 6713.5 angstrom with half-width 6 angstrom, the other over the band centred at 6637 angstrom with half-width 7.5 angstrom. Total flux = 321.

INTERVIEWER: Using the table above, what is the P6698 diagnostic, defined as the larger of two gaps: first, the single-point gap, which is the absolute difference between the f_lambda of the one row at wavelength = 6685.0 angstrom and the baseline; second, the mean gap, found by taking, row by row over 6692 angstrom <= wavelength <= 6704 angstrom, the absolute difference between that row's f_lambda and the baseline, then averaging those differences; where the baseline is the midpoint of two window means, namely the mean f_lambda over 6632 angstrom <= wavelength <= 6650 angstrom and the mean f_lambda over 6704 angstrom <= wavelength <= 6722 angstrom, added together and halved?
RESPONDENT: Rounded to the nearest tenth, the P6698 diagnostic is 2.6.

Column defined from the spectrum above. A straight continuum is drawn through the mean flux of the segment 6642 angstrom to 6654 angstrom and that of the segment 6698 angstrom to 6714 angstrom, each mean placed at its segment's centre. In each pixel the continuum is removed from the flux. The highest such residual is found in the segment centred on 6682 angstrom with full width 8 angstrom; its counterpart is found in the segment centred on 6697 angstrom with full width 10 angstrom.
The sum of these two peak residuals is 2.4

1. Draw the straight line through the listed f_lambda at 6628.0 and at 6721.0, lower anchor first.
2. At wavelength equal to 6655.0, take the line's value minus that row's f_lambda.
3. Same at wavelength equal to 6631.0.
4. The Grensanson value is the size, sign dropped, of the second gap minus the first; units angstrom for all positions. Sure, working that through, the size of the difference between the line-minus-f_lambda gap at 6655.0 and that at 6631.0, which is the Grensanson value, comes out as 3.2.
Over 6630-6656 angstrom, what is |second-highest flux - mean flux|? 1.3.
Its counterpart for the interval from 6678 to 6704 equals 1.2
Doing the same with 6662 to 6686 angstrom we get 0.2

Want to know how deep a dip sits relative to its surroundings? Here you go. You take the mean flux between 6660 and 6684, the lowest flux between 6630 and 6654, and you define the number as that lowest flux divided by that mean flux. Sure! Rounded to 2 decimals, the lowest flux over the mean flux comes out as 0.77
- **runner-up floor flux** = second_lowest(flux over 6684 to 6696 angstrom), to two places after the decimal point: 13.44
